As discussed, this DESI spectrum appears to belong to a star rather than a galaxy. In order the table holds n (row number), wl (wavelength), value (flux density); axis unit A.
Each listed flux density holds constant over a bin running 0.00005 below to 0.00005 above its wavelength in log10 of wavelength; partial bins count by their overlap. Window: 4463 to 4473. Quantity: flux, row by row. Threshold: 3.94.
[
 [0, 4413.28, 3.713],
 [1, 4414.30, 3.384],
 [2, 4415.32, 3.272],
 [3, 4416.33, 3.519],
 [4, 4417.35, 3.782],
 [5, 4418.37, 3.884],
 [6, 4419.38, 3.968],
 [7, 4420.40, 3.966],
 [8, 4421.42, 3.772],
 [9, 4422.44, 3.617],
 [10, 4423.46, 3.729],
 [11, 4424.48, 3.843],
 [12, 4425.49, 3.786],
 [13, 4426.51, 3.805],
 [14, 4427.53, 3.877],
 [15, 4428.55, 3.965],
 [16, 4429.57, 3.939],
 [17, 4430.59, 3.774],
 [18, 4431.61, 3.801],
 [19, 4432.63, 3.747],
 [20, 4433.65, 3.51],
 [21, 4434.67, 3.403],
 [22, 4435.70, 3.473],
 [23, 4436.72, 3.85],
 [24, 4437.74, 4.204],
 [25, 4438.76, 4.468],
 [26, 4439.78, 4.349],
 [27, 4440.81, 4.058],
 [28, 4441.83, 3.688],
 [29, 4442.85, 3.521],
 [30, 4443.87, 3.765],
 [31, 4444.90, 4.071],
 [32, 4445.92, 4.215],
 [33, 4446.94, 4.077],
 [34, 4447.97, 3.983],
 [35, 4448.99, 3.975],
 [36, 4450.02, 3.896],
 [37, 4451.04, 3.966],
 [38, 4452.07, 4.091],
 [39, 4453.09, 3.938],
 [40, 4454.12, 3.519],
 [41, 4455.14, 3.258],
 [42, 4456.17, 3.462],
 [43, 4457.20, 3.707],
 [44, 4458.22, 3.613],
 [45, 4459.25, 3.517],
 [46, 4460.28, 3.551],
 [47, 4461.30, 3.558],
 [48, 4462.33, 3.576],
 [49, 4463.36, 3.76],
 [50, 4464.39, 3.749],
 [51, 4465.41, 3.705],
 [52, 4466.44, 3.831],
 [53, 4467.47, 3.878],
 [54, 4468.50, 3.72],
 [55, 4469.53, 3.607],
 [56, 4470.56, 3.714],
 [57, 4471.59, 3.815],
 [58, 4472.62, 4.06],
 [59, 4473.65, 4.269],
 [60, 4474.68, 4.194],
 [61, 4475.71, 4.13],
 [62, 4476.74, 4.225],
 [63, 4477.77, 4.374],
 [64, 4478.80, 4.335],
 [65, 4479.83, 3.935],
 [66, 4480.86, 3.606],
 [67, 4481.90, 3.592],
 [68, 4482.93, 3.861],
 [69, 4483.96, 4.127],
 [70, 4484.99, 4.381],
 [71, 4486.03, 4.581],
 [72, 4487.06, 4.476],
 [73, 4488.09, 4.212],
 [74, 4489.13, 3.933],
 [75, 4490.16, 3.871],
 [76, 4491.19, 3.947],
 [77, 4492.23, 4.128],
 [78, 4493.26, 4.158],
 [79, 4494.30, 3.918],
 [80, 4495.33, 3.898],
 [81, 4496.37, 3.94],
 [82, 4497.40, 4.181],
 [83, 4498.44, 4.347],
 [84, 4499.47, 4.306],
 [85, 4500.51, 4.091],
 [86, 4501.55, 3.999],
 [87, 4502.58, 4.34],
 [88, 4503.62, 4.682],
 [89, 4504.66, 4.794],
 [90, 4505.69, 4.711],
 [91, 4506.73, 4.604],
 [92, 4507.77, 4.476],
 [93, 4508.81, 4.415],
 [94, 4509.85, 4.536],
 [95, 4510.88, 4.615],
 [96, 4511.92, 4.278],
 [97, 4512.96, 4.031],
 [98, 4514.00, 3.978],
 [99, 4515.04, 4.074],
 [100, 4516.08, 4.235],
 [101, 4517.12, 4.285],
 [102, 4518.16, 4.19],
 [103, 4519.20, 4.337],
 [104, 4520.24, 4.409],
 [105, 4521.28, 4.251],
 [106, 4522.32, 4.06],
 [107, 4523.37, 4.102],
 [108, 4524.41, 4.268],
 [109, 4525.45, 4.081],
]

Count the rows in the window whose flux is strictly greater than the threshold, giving 1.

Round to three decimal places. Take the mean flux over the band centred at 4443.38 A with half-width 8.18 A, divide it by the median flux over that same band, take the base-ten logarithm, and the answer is -0.001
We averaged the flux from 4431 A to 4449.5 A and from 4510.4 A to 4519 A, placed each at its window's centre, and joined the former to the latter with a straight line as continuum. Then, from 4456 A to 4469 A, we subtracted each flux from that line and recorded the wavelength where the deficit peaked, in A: 4456.17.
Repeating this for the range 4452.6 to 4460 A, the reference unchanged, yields 4455.14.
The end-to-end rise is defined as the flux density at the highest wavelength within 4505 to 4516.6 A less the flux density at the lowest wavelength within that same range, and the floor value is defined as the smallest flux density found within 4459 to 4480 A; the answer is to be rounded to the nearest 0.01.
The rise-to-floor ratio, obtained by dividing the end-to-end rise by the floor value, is -0.14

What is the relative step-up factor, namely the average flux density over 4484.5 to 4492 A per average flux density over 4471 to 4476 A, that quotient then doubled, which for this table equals 2.05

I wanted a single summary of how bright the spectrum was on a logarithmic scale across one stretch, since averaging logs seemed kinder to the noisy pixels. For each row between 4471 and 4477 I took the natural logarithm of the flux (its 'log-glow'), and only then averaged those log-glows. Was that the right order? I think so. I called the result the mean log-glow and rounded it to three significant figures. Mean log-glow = 1.41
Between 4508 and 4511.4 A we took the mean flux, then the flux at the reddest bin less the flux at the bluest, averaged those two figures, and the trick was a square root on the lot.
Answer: 1.54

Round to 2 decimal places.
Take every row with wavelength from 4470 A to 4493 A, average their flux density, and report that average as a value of 4.08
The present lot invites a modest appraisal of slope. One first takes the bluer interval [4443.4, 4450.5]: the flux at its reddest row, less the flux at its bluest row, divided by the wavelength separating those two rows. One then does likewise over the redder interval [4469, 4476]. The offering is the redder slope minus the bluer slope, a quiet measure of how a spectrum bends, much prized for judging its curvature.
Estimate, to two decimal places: 0.06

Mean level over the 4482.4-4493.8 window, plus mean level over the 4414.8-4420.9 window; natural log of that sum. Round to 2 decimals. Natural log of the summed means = 2.06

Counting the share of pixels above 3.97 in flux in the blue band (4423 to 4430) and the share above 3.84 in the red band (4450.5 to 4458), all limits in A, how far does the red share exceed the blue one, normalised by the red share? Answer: 1.00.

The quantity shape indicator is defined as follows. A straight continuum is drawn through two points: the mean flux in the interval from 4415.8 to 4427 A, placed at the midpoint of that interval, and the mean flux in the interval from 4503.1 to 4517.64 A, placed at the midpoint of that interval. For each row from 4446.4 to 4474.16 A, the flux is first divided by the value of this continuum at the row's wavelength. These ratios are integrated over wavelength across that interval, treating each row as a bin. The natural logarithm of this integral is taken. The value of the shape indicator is 3.2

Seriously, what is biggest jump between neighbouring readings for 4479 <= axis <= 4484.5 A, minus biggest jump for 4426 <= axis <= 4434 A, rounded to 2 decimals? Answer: 0.09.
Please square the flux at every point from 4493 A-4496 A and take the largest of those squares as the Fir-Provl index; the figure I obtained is 17.3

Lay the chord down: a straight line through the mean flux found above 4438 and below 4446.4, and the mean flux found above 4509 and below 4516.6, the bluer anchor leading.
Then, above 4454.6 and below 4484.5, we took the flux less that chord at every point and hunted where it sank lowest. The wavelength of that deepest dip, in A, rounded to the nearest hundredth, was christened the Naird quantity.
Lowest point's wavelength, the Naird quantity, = 4455.14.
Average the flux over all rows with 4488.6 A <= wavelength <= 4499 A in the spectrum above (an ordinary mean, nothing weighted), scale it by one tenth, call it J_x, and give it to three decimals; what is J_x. 0.403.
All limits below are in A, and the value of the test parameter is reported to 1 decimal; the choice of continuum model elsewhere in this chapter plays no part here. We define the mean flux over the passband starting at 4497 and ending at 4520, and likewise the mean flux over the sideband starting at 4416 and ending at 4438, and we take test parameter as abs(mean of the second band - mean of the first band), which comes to 0.6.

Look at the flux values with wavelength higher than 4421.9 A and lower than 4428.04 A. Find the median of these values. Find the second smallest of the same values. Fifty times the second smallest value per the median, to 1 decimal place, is 49.1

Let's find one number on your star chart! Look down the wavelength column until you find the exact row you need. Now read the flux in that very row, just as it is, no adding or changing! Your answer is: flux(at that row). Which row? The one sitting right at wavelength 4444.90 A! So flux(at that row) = 4.071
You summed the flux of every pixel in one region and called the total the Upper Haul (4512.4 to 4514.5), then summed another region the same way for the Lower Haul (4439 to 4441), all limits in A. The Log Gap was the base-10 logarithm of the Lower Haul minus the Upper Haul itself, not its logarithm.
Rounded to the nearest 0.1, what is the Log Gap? -7.1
